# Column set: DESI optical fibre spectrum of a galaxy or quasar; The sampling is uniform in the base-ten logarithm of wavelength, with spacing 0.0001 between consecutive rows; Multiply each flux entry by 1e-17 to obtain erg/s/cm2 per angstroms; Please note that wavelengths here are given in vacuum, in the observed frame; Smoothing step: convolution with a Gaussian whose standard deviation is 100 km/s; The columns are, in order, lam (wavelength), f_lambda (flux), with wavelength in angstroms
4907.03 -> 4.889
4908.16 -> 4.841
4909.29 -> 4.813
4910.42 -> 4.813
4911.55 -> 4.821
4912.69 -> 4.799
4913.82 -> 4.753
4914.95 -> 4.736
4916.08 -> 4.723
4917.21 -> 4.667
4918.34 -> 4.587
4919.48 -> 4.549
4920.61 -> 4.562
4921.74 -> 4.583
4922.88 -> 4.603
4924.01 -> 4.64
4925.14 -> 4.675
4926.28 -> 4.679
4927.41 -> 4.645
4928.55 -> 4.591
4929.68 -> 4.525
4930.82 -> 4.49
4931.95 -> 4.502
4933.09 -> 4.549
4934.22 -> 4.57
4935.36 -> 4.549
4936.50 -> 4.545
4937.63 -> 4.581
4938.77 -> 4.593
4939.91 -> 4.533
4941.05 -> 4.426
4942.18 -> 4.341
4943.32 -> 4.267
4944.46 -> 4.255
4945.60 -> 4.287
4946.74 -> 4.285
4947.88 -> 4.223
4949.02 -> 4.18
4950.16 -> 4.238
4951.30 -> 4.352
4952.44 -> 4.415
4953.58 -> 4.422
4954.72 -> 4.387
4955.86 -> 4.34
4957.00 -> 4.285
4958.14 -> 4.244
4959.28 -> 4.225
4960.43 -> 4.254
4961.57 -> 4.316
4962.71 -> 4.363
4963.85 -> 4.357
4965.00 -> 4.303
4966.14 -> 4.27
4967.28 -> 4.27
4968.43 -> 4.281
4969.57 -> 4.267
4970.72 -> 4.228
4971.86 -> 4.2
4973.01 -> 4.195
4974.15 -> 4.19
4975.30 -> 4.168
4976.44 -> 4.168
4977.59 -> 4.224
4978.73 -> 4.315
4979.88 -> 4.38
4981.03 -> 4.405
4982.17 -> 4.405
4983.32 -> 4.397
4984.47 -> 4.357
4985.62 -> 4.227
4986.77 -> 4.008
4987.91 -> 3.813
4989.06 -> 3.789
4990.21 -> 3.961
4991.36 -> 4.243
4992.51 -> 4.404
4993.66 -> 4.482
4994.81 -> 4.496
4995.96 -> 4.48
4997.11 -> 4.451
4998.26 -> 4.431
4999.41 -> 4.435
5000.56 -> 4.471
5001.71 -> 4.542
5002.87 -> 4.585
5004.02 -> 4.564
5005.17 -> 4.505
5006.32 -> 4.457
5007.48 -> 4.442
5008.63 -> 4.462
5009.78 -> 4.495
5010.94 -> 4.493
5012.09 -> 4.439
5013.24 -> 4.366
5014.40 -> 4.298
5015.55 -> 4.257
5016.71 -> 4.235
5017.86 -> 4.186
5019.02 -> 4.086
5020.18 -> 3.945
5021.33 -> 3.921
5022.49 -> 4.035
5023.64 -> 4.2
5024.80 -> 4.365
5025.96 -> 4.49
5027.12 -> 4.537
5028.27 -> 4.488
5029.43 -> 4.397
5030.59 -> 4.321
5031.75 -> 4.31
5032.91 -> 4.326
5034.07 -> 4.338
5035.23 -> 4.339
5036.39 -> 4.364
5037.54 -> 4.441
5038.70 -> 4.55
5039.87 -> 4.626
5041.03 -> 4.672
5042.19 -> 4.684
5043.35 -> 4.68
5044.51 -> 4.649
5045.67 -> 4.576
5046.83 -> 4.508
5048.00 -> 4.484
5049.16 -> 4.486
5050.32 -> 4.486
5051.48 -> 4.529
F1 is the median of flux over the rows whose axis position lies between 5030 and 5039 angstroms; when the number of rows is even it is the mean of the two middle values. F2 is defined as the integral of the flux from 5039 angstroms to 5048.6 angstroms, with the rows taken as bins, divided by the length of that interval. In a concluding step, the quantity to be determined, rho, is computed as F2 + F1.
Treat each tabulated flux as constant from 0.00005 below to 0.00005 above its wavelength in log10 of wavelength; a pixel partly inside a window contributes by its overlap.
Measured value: 8.94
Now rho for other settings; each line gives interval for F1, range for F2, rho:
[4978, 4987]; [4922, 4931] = 8.98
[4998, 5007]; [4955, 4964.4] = 8.79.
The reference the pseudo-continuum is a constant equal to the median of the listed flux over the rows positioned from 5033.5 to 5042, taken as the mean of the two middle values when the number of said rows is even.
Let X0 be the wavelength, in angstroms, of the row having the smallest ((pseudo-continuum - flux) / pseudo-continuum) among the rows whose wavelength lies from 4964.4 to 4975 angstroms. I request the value 4965.00 angstroms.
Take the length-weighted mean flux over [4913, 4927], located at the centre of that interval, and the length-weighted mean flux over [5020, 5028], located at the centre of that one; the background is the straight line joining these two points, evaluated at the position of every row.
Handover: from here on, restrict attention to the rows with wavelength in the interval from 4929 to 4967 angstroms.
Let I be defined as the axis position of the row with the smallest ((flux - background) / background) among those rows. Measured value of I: 4949.02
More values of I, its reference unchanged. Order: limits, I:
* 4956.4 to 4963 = 4959.28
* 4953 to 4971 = 4959.28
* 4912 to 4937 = 4930.82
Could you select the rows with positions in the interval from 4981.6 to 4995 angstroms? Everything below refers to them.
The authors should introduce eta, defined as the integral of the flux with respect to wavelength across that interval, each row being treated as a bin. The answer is 56.4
